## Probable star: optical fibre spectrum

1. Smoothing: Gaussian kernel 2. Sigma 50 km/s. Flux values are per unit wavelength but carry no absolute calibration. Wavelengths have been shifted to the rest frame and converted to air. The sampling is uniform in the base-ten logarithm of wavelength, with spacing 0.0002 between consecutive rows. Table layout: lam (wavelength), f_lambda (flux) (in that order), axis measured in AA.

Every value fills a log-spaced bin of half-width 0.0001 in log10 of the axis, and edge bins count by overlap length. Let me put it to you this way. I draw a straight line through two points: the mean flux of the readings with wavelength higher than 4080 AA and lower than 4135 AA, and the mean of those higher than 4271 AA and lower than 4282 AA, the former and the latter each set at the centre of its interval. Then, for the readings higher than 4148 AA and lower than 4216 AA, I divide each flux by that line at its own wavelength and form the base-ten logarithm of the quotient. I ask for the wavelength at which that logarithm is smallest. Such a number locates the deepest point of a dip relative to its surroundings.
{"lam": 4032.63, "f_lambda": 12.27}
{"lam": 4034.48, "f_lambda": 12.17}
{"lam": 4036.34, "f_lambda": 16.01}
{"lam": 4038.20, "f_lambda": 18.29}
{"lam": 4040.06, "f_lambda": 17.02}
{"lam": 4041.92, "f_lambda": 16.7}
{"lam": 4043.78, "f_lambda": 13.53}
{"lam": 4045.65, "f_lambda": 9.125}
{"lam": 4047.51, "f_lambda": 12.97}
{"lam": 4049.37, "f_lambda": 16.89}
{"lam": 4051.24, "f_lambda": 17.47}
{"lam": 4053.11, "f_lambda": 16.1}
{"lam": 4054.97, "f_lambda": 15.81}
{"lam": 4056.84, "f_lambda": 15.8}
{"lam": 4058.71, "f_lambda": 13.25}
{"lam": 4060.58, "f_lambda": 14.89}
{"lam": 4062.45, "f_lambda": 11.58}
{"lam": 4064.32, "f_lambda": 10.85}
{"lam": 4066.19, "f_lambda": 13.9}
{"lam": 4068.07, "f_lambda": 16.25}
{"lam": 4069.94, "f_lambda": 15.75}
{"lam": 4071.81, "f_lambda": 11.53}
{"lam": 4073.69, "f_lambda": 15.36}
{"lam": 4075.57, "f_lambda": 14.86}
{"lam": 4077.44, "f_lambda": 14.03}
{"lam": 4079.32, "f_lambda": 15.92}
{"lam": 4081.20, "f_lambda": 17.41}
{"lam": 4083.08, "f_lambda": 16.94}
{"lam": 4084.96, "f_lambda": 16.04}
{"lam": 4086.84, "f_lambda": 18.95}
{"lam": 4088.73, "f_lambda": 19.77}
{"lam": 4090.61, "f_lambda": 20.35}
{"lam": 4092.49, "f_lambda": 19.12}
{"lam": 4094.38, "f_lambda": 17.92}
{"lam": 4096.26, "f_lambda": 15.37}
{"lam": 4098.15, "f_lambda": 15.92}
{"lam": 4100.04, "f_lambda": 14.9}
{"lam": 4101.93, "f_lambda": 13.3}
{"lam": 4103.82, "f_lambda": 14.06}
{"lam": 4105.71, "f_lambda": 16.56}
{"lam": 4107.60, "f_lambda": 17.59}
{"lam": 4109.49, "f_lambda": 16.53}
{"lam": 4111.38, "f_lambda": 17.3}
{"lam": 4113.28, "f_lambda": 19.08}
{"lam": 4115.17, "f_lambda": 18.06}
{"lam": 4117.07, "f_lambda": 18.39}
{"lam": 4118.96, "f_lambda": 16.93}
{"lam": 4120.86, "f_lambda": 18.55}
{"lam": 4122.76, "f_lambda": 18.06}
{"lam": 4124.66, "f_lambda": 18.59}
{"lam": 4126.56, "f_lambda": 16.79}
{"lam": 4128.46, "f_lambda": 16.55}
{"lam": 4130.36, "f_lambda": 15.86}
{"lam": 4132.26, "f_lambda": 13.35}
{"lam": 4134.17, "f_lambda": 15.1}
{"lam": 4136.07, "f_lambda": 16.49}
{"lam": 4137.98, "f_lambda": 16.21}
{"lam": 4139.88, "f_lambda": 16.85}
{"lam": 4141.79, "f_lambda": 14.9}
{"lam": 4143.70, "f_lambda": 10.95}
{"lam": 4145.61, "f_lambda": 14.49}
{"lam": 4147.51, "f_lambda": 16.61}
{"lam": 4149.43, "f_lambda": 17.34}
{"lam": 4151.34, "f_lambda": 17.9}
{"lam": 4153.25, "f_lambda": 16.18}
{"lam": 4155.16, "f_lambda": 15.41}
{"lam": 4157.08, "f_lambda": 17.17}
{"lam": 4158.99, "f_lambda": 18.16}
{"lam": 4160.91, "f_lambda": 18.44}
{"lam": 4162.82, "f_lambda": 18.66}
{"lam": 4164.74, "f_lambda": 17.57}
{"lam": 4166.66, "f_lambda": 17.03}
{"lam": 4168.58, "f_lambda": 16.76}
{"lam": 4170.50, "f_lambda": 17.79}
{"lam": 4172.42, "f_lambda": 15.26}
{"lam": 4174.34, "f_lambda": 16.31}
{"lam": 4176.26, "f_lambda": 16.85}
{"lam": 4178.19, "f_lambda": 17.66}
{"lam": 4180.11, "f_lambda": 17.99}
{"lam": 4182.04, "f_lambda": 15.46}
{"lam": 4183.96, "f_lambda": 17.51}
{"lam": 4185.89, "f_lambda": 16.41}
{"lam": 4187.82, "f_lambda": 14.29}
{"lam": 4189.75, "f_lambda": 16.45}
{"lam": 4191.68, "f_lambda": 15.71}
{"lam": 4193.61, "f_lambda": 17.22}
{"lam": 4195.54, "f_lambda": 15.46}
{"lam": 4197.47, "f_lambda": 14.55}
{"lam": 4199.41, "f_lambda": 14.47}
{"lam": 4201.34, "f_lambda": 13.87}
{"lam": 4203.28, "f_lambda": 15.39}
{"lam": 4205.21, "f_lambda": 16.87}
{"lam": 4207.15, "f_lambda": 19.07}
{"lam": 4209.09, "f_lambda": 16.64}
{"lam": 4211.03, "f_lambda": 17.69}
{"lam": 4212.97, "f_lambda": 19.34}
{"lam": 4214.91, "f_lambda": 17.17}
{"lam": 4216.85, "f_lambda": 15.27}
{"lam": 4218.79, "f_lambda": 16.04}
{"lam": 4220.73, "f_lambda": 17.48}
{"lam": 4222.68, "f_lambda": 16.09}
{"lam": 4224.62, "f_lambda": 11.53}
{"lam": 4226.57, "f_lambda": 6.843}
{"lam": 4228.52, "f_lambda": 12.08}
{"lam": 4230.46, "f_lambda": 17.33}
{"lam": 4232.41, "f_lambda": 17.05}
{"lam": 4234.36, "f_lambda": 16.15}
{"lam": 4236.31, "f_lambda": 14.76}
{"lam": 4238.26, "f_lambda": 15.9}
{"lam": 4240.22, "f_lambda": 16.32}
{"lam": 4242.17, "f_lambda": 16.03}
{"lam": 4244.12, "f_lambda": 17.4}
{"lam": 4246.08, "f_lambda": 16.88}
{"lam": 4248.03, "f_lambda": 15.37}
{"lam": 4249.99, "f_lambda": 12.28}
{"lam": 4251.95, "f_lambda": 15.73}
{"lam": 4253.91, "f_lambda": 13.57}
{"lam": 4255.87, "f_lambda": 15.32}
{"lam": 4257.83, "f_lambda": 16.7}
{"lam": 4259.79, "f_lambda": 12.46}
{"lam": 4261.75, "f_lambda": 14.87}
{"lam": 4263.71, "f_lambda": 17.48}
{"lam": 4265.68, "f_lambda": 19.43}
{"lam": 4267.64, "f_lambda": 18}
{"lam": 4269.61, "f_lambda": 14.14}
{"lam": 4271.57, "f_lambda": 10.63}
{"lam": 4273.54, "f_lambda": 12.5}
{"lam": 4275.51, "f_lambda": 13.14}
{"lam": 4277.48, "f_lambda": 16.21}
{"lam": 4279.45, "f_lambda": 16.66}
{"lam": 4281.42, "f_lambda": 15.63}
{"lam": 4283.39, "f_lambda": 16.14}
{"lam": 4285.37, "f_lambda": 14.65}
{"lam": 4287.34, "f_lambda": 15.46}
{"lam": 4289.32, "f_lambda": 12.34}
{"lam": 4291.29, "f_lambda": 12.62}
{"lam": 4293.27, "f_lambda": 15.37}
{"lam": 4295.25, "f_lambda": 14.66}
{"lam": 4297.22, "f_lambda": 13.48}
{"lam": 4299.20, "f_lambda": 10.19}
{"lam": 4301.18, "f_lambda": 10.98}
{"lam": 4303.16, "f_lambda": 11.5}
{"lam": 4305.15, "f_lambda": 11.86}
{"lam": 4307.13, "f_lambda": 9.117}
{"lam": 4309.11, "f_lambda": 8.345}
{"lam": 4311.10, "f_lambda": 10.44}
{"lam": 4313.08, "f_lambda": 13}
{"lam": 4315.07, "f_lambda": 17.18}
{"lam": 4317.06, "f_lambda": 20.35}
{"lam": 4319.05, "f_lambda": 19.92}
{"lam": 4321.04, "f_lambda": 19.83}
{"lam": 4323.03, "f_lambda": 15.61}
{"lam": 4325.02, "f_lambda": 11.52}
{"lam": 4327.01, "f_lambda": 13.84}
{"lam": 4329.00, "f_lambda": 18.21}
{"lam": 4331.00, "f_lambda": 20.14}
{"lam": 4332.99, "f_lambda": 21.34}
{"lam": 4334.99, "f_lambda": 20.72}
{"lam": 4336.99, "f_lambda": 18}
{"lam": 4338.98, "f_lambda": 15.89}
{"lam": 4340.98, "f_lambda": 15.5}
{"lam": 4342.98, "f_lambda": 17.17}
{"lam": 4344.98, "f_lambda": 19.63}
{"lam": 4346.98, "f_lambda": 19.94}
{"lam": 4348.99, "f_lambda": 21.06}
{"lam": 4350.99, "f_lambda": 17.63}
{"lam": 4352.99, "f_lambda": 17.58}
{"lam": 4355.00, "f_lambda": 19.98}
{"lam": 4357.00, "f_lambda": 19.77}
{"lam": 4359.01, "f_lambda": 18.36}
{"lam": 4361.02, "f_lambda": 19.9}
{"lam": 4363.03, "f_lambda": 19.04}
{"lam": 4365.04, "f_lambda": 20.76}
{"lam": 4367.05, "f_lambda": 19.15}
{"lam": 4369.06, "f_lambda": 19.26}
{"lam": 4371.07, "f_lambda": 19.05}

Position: 4201.34 AA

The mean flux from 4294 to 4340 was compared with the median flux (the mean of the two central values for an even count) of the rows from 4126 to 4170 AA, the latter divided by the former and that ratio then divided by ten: 0.110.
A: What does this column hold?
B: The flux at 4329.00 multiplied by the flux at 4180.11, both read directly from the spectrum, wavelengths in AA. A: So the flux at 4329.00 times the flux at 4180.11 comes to 328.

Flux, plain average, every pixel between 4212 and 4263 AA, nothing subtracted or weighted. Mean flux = 15.2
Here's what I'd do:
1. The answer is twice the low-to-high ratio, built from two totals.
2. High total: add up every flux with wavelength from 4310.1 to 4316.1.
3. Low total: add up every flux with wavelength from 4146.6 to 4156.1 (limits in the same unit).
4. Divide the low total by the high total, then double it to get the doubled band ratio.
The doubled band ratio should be 4.1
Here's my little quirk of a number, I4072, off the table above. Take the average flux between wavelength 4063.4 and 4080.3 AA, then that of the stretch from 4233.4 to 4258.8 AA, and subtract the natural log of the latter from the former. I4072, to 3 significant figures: 11.5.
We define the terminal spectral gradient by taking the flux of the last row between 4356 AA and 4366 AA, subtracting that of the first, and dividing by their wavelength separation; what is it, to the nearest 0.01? 0.12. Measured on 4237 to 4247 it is 0.13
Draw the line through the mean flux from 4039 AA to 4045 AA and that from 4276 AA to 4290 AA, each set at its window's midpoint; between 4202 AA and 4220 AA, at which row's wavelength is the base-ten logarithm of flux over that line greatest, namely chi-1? 4212.97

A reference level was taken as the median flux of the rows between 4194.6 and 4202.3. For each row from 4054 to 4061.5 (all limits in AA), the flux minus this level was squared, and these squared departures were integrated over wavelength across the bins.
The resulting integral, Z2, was 10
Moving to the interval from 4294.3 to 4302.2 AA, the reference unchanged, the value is 64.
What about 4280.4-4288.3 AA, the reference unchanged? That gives 10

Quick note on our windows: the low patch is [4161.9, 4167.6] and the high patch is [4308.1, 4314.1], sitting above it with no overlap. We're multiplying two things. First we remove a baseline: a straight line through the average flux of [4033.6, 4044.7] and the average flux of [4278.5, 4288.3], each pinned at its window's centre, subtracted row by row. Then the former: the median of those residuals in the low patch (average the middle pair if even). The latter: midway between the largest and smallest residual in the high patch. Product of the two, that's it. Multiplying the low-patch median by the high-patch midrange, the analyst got -10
